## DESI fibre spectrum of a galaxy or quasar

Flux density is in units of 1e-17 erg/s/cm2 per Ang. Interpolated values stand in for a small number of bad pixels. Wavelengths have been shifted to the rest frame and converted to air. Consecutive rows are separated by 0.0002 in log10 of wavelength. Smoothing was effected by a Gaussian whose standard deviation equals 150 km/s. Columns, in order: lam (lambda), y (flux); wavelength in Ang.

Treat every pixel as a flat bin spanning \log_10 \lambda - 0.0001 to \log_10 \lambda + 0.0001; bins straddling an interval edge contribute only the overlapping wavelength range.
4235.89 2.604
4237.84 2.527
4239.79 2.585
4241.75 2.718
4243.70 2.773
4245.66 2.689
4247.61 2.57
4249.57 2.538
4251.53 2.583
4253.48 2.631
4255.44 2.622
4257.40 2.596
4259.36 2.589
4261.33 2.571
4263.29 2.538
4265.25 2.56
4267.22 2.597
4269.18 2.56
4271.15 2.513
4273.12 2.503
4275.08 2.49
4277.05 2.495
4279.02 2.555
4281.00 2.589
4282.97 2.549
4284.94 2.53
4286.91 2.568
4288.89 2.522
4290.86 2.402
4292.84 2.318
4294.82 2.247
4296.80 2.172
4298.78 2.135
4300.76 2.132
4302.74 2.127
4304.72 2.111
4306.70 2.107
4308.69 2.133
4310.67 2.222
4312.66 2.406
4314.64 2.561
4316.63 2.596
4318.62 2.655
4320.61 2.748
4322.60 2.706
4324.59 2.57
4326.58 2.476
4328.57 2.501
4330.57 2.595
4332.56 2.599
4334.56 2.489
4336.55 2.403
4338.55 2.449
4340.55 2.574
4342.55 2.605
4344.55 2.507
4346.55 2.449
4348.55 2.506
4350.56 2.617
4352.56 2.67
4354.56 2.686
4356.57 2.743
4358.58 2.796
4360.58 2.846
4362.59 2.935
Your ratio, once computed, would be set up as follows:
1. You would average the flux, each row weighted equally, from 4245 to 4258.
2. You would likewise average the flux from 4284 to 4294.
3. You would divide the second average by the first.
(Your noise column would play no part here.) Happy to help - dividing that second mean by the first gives 0.95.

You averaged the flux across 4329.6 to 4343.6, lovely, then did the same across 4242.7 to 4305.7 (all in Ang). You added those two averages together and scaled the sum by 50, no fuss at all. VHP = 251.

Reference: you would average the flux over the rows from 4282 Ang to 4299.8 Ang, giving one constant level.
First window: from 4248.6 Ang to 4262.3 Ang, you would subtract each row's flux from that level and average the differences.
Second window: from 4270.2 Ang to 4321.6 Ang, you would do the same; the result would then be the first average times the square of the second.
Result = -0.0001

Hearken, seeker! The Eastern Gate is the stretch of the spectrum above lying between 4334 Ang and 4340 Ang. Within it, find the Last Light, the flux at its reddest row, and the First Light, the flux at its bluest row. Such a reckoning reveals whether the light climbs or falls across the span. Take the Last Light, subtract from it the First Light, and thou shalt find -0.04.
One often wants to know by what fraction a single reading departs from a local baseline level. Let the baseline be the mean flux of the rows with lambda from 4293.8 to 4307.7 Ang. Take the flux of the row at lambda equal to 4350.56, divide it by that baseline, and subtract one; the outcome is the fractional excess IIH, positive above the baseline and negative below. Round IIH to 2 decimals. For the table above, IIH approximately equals 0.22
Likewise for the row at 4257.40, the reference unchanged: 0.21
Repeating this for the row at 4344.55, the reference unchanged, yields 0.17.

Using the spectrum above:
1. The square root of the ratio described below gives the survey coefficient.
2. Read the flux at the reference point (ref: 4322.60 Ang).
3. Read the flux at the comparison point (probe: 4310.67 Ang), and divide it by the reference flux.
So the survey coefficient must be 0.91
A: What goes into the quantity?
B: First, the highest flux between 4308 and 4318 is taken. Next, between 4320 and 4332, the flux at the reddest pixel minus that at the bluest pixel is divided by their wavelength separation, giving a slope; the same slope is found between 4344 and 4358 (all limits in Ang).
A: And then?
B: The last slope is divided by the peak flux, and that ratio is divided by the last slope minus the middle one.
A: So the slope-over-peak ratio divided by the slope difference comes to 0.2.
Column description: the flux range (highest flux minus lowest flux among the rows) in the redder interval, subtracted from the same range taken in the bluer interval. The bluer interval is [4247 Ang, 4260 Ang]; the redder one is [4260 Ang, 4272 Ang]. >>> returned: 0.01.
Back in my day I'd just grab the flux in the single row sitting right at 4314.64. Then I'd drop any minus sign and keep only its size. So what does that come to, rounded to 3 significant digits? 2.56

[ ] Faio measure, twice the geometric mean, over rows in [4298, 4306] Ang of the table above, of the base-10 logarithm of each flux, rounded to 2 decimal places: 0.66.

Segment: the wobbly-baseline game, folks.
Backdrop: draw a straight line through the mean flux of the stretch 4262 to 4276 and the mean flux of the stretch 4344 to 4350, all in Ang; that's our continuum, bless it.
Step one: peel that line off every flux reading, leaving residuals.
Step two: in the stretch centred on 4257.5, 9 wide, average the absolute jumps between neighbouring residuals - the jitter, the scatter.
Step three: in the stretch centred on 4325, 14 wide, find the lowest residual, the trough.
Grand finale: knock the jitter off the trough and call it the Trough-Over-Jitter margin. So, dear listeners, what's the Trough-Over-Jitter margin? 0.0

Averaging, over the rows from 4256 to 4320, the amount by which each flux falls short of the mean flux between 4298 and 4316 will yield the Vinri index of -0.21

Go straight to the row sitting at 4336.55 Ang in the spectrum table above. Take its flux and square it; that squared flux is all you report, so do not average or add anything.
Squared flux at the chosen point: 5.8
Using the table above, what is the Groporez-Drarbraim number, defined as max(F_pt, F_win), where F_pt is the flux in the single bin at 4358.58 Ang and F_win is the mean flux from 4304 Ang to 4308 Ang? 2.80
